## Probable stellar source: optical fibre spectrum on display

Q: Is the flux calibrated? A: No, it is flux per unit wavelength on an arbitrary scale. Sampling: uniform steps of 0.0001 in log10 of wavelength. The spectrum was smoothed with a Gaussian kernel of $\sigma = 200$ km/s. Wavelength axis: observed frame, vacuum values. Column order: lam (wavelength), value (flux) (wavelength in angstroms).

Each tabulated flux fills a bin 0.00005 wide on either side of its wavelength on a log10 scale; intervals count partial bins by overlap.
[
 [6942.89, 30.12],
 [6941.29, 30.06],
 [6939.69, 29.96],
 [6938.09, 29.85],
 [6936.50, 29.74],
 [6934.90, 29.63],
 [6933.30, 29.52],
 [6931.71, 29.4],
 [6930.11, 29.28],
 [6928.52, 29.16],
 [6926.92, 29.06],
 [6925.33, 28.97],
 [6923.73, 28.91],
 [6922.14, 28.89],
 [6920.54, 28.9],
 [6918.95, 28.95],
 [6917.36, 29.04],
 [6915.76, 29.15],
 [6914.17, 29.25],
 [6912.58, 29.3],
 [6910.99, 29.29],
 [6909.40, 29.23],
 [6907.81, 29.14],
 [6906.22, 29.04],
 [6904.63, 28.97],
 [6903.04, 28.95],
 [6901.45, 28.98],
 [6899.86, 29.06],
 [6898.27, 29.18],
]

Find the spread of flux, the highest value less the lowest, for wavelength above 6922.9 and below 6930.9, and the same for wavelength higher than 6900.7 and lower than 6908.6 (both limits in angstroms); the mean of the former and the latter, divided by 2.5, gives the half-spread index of 0.112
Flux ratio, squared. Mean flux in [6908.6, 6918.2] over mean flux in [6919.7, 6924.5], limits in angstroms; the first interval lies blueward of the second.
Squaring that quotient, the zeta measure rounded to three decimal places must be 1.022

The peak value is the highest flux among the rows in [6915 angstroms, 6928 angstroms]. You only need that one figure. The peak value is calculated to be 29.15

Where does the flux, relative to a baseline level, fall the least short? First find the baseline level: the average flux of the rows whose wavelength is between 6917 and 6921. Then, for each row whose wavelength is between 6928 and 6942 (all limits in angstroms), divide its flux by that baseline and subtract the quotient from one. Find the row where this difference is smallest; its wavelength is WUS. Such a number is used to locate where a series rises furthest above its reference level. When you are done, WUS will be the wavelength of 6941.29 angstroms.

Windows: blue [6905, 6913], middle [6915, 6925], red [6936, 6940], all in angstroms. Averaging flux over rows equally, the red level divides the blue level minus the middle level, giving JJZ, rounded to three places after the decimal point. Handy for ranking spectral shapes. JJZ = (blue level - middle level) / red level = 0.008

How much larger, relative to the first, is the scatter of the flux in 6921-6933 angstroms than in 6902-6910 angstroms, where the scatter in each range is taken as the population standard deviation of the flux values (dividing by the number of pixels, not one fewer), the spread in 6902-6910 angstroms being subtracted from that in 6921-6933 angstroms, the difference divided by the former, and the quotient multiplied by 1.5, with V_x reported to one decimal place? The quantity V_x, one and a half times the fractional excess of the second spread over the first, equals 1.0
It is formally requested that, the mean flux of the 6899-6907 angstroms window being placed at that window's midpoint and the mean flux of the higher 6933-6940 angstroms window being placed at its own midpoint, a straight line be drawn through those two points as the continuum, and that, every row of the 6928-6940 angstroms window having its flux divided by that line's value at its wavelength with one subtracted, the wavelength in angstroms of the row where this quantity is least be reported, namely 6928.52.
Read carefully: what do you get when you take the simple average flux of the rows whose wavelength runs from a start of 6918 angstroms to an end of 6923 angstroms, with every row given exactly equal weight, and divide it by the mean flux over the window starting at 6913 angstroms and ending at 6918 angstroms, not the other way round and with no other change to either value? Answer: 0.99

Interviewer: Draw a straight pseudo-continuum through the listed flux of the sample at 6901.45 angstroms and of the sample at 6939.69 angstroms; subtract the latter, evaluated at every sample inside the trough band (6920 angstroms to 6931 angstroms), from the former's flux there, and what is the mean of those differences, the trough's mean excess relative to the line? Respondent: -0.57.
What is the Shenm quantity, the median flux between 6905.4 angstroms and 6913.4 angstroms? 29.2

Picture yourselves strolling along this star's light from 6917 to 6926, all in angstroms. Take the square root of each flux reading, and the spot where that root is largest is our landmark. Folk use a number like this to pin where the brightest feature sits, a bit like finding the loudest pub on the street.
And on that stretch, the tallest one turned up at 6917.36 angstroms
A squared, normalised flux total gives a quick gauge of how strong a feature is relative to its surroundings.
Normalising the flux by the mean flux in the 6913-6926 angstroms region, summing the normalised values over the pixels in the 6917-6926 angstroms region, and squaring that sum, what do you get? 35.8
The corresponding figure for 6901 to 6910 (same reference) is 36.1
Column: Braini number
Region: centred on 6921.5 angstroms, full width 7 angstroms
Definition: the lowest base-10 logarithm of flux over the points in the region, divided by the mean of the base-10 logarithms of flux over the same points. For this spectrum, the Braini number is 1.000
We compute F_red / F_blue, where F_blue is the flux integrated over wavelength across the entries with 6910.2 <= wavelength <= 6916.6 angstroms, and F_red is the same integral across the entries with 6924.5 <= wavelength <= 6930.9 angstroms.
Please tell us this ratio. 1.00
